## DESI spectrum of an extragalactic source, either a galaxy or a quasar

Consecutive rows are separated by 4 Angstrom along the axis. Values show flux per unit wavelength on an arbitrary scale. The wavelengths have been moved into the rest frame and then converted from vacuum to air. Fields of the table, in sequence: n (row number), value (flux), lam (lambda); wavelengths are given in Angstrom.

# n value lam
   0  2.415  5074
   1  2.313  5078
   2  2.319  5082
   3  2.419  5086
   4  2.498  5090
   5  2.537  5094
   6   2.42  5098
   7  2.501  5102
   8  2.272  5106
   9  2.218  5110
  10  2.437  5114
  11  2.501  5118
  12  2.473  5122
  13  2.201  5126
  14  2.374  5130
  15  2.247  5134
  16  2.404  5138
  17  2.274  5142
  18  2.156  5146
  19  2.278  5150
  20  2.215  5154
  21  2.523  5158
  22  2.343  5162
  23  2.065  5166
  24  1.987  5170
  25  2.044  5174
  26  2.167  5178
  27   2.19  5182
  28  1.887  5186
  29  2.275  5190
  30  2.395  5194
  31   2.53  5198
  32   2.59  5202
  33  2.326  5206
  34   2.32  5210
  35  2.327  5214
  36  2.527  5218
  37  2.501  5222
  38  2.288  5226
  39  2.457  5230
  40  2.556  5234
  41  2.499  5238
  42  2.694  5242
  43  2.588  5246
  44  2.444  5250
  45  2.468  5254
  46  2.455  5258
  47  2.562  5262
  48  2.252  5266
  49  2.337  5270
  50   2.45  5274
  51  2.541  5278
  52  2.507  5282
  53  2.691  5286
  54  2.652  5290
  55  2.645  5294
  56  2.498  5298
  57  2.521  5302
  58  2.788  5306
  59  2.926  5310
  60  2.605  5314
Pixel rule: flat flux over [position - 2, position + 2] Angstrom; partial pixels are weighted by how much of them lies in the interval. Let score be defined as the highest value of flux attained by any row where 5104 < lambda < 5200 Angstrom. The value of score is 2.53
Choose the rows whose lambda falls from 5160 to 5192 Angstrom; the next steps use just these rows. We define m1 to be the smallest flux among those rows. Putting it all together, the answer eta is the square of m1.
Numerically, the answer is 3.6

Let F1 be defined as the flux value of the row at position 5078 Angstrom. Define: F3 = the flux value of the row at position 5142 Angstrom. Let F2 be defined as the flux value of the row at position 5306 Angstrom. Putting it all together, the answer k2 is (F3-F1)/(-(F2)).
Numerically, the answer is 0.01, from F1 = 2.313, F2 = 2.788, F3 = 2.274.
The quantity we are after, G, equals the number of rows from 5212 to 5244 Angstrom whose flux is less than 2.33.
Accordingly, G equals 2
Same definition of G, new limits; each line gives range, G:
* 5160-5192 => 7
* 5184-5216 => 5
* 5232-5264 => 0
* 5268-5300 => 0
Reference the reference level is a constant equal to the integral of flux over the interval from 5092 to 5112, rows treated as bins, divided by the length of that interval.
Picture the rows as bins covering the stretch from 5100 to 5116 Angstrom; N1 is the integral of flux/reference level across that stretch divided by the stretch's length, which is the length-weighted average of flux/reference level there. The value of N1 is 0.99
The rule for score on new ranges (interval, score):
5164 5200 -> 2.53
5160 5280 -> 2.694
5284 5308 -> 2.788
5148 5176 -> 2.523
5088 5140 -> 2.537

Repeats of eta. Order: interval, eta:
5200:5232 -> 5.2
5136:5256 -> 3.6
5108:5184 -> 3.9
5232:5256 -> 6.0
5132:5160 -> 4.6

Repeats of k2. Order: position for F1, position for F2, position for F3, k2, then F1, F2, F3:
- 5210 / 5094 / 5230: -0.05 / 2.32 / 2.537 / 2.457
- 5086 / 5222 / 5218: -0.04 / 2.419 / 2.501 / 2.527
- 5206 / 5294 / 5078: 0.00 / 2.326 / 2.645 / 2.313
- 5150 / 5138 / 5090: -0.09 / 2.278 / 2.404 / 2.498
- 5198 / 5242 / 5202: -0.02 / 2.53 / 2.694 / 2.59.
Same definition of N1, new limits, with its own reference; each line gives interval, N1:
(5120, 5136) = 0.97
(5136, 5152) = 0.95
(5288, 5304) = 1.08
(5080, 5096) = 1.02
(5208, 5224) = 1.01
